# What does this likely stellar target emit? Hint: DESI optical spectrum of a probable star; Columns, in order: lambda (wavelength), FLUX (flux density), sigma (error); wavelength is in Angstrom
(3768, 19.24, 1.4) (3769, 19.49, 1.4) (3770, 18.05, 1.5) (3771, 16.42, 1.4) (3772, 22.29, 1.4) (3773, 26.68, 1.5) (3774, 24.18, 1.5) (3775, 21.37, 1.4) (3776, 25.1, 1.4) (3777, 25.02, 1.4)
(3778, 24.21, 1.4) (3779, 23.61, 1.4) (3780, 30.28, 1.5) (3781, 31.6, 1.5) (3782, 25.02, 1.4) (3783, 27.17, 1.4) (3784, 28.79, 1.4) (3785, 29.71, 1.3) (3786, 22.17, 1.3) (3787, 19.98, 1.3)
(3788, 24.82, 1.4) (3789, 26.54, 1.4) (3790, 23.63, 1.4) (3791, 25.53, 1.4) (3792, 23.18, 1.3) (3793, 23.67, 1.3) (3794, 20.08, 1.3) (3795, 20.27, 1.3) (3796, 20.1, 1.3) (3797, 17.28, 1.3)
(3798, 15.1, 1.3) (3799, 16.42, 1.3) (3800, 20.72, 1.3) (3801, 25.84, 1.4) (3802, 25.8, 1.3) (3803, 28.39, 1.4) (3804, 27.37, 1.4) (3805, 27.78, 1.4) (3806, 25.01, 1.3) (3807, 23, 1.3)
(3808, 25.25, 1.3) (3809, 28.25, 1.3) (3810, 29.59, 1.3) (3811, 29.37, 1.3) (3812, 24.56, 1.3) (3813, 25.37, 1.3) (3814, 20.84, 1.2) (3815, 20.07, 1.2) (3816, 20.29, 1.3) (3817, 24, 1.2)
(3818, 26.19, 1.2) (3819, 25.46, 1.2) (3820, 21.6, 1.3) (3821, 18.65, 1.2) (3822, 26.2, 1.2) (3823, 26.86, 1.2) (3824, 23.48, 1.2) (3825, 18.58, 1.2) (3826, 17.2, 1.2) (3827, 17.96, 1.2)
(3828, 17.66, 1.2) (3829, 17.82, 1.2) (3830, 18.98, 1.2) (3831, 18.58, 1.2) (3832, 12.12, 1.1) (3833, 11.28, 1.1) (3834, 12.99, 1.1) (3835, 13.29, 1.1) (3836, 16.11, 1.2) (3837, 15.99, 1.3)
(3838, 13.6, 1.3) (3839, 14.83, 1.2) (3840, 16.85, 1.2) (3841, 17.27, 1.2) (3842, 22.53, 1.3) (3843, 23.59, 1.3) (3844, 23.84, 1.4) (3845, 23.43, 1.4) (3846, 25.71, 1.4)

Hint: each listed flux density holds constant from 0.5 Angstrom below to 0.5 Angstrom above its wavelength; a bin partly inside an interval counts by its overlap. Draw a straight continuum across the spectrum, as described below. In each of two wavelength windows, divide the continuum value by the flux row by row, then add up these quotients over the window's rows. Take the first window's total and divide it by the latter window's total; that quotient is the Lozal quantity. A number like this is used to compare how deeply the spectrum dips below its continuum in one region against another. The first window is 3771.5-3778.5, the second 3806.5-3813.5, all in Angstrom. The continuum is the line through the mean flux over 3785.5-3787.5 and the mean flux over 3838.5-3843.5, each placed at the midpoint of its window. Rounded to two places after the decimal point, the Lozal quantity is 1.17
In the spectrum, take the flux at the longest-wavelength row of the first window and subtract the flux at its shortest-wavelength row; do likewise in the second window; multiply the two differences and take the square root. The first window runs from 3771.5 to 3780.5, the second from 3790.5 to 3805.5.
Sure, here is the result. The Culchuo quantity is 4.2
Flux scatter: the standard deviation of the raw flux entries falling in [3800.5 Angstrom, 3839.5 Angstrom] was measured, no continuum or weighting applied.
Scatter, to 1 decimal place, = 5.3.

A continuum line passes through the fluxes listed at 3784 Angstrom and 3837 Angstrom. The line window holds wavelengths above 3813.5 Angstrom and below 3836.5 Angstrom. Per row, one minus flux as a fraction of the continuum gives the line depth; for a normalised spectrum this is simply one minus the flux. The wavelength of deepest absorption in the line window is 3833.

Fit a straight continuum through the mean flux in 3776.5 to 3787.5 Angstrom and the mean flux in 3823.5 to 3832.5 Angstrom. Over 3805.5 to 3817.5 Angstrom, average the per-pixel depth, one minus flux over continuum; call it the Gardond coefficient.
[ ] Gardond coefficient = -0.17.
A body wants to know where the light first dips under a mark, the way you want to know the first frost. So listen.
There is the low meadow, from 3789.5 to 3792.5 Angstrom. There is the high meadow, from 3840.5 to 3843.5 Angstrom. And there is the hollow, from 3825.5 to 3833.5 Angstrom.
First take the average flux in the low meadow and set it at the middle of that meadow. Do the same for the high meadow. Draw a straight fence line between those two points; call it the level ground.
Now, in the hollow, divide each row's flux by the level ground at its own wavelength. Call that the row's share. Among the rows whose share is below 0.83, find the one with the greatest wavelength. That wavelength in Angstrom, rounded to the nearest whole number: 3833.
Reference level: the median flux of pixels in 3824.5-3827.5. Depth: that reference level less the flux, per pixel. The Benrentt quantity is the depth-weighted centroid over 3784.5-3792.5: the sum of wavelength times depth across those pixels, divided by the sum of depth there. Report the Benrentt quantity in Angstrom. 3788.3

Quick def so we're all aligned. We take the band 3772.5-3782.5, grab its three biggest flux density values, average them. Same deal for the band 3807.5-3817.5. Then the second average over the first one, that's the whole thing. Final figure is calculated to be 0.98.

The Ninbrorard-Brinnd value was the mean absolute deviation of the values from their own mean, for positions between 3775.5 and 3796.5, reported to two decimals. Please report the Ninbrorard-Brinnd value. 2.57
